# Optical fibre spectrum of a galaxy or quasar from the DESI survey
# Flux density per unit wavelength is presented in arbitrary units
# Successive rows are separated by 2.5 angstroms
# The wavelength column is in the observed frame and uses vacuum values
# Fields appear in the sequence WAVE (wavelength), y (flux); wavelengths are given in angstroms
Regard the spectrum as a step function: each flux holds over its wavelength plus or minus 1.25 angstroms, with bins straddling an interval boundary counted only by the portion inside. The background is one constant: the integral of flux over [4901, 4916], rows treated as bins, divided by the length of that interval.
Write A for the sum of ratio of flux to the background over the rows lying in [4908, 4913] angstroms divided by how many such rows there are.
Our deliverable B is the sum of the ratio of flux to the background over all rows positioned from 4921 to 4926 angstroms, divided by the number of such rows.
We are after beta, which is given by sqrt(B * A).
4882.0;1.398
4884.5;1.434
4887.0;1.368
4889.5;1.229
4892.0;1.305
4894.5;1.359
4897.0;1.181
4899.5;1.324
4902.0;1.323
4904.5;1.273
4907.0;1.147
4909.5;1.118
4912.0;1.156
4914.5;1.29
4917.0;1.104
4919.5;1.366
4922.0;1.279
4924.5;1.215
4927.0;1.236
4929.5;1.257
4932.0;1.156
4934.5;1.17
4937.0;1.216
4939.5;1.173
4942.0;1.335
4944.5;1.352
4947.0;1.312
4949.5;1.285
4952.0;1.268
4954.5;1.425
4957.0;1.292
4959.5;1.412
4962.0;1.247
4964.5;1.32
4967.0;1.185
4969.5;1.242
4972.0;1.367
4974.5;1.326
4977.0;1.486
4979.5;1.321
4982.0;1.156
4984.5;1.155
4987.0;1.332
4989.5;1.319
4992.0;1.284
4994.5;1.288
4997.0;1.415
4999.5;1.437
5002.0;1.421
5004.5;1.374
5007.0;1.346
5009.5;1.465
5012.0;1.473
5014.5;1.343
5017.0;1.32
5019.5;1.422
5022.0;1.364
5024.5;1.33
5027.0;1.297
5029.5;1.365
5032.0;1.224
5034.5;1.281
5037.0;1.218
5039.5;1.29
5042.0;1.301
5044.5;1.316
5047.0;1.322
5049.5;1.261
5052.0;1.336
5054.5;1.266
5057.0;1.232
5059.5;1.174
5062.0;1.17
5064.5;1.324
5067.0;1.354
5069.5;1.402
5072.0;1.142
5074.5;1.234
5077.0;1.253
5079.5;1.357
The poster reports 0.98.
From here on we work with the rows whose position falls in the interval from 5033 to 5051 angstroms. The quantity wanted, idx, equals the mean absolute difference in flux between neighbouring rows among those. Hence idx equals 0.04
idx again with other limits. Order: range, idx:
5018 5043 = 0.06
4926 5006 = 0.08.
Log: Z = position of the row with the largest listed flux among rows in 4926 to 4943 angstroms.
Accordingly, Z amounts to 4942.0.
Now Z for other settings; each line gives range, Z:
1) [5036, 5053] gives 5052.0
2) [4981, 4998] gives 4997.0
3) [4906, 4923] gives 4919.5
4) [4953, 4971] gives 4954.5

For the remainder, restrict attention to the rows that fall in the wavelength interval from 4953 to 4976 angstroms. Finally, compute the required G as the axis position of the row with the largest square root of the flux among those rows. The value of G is 4954.5 angstroms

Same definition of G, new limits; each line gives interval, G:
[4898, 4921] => 4919.5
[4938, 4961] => 4954.5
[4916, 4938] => 4919.5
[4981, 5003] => 4999.5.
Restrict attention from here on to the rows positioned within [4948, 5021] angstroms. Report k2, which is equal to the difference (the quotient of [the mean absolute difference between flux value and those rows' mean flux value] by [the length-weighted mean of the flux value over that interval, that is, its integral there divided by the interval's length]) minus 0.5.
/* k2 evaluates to -0.447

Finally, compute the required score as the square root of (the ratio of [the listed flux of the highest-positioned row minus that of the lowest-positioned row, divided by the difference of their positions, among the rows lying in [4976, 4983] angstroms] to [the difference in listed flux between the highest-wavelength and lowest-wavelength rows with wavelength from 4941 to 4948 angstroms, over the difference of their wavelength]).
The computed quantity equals 3.8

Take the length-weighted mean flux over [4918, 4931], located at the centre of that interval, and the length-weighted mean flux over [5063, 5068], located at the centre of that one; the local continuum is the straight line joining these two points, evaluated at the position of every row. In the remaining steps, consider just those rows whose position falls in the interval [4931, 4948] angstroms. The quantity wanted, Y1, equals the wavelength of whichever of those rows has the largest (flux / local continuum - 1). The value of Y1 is 4944.5 angstroms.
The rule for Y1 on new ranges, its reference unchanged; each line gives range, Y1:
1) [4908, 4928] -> 4919.5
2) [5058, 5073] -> 5069.5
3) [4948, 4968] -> 4954.5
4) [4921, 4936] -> 4922.0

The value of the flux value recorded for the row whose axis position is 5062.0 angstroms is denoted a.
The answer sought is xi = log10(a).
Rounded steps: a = 1.17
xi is 0.07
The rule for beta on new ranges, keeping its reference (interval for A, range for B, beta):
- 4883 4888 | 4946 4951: 1.11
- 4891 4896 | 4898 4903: 1.09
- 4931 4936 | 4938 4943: 0.99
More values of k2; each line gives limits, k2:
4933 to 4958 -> -0.453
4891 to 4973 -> -0.445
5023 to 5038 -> -0.465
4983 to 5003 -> -0.447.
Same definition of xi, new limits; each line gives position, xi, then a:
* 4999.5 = 0.16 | 1.437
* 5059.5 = 0.07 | 1.174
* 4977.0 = 0.17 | 1.486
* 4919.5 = 0.14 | 1.366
